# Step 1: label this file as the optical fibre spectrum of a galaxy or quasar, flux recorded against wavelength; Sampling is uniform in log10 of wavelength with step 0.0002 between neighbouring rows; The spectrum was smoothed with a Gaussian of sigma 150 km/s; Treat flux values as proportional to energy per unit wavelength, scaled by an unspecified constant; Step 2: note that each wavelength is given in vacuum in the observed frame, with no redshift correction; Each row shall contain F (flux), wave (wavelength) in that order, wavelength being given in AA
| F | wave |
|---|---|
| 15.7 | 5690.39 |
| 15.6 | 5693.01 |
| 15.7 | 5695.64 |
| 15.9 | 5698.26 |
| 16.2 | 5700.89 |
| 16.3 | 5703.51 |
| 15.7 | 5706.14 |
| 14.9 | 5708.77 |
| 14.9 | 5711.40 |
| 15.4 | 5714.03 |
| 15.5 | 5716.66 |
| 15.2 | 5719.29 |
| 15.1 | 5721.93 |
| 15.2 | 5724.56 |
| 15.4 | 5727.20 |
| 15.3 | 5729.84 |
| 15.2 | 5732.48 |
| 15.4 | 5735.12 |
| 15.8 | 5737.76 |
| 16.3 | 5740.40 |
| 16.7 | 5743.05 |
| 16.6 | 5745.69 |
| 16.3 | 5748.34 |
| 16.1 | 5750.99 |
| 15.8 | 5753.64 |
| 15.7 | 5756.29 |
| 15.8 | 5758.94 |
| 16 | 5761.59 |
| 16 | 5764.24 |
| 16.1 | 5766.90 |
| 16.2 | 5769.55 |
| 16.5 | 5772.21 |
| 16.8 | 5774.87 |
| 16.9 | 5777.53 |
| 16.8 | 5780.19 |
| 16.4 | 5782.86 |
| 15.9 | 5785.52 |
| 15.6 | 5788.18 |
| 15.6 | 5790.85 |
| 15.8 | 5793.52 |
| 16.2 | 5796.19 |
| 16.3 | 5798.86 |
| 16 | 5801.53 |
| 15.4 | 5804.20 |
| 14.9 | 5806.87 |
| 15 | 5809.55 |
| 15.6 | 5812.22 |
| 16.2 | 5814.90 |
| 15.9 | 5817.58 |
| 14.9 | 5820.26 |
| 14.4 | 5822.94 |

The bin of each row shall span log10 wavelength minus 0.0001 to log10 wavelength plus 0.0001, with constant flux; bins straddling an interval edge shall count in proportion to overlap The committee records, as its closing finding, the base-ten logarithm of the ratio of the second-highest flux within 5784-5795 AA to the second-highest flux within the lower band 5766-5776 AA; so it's -0.02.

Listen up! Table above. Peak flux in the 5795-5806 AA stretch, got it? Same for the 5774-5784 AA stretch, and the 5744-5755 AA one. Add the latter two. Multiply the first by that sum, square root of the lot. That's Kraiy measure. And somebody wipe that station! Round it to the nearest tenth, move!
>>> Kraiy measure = 23.4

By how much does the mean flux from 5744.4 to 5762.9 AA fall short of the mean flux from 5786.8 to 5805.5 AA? -0.2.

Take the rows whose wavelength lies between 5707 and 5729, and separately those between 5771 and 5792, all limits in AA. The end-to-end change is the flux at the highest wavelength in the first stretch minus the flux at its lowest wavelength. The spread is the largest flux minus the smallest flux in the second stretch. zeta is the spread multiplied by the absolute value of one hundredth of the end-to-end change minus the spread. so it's 1.7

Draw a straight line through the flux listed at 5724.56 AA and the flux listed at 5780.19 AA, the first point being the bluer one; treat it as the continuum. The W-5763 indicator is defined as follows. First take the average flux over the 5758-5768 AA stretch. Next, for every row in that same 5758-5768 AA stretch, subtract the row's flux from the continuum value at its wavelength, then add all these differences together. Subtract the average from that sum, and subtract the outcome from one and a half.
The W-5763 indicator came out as 16.2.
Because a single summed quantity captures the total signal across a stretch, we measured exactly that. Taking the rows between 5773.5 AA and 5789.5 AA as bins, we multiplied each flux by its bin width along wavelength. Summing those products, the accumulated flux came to 262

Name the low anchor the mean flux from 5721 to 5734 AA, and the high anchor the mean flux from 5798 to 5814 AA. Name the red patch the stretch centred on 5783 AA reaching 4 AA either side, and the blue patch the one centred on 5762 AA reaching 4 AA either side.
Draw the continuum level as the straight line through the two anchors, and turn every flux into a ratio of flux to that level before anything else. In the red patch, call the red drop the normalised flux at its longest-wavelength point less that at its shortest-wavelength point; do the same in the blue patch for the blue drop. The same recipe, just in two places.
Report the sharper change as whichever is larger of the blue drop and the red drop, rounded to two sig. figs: 0.012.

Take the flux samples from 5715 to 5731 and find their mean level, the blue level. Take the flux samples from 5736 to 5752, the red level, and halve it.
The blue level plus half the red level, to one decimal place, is 23.4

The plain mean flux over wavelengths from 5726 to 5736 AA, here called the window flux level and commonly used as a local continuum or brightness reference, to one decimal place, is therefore 15.3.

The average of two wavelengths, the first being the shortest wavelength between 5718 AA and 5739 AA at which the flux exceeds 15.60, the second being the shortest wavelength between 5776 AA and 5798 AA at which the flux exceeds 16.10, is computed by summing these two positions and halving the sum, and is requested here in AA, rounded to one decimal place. 5757.6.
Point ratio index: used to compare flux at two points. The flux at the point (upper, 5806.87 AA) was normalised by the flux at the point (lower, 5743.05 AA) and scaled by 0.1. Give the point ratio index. 0.089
